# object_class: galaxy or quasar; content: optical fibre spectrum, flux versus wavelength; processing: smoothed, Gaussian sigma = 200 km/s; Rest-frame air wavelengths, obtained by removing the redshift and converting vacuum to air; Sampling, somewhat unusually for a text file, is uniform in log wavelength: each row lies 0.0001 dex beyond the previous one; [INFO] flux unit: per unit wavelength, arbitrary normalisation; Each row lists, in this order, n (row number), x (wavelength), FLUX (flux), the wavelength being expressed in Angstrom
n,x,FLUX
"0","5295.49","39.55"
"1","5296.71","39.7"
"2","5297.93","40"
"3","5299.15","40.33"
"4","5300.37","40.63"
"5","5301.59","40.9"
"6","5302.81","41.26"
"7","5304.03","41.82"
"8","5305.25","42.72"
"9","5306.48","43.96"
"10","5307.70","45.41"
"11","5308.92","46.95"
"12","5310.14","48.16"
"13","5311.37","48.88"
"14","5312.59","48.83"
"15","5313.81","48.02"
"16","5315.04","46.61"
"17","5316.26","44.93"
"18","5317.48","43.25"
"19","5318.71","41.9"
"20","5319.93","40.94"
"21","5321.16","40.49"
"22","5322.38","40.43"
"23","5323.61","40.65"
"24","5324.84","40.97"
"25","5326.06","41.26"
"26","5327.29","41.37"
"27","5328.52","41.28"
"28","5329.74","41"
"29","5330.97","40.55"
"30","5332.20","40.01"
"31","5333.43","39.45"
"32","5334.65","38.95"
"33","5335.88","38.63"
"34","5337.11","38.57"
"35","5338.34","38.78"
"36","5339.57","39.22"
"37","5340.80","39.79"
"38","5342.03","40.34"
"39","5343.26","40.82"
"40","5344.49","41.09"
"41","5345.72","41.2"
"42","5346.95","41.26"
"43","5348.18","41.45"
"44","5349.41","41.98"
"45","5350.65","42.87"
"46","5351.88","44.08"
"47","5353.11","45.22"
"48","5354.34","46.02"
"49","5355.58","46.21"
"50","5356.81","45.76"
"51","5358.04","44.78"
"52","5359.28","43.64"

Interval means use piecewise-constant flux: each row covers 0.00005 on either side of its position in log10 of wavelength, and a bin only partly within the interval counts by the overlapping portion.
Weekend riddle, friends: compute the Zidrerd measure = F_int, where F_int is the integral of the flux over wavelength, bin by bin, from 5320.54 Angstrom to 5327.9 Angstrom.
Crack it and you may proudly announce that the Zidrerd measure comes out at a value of 301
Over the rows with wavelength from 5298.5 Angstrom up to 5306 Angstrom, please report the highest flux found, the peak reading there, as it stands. 42.72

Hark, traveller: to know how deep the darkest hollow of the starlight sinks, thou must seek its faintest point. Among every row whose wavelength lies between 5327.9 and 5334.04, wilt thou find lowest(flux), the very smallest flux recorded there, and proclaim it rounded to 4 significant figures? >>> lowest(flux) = 39.45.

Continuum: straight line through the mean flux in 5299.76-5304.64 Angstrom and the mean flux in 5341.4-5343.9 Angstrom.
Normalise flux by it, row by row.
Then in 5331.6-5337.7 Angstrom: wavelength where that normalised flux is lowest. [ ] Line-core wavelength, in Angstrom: 5337.11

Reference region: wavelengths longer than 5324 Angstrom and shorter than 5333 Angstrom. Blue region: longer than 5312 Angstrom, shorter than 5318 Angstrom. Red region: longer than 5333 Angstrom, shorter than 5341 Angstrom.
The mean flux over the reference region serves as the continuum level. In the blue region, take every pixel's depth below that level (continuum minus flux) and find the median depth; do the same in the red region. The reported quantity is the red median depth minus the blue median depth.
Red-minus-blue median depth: 8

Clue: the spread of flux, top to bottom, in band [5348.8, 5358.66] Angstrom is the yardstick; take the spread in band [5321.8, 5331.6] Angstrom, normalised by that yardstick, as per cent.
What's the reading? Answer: 22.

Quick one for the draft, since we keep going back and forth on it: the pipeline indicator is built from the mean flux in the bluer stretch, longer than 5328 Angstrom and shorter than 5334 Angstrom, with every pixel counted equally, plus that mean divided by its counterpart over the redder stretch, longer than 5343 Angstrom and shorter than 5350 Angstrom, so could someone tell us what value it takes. 41.4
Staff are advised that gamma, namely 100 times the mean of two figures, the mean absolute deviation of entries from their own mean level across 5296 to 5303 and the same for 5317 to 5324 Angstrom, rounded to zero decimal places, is 66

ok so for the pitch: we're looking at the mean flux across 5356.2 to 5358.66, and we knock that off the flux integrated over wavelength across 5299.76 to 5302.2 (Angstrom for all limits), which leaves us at 54.2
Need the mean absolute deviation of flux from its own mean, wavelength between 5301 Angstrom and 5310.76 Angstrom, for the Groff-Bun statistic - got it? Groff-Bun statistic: 2.2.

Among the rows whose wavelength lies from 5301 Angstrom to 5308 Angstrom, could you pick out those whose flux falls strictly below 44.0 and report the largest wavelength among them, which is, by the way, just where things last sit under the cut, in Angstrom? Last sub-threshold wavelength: 5306.48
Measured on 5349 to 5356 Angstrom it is 5350.65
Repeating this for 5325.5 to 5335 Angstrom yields 5334.65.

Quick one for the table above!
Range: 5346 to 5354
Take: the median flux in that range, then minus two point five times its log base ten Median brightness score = -4.069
